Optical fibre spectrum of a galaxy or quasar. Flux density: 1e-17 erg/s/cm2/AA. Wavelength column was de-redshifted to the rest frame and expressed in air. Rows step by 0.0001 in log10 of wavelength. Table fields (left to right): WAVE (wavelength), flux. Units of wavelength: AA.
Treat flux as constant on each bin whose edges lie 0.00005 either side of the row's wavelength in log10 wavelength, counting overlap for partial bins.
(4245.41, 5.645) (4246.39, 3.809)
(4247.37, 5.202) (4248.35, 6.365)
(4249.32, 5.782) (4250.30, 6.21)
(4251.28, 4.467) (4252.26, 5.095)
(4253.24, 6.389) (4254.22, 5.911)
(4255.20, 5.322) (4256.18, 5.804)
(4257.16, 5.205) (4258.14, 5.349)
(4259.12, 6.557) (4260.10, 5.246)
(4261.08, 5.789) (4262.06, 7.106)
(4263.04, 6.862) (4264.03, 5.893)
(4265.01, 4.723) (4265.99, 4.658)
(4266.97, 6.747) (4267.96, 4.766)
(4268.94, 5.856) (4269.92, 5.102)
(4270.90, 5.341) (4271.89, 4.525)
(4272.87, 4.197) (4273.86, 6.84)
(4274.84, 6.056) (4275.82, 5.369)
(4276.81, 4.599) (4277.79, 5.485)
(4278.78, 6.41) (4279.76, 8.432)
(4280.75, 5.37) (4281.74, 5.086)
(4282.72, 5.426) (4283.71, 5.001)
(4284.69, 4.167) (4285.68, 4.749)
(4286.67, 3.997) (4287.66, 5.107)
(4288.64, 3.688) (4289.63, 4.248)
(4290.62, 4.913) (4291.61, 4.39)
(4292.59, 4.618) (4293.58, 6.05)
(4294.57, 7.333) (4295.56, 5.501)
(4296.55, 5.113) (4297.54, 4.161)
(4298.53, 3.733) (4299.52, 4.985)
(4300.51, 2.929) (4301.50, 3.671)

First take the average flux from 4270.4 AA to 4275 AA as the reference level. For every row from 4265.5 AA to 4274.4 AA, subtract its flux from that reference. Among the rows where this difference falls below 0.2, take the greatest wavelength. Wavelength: 4273.86 AA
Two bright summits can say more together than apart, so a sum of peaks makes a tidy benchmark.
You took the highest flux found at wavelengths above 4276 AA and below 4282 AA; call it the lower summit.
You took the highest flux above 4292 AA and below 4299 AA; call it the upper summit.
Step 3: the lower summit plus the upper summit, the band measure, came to 15.8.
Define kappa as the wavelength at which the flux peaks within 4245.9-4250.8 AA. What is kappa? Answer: 4248.35 AA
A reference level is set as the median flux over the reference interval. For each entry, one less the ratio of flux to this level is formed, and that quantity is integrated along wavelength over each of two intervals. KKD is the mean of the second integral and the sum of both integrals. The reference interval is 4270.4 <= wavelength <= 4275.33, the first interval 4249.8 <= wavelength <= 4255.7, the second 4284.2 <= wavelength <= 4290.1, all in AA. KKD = 1.0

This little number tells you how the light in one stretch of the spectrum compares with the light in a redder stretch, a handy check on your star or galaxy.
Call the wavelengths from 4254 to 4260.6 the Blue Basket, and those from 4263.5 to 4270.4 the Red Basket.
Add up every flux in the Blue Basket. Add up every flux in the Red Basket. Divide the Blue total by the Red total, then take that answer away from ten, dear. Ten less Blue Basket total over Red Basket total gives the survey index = 8.956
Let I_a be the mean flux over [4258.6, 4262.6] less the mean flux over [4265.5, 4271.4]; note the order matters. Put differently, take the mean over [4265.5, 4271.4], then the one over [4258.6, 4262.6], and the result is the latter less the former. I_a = 0.8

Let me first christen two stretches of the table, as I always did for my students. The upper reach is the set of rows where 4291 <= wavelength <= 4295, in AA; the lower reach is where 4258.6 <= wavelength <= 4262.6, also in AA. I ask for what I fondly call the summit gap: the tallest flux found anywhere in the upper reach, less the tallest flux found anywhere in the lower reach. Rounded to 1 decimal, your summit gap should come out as 0.2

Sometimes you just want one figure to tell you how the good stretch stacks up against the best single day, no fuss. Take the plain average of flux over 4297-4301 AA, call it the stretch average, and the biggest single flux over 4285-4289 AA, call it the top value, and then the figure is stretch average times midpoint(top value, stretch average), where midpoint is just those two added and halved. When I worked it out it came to 18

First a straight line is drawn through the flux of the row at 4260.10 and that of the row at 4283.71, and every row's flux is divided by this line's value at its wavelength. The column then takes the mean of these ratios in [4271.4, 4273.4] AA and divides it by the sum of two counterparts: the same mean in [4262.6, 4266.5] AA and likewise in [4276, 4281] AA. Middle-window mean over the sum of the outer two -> 0.38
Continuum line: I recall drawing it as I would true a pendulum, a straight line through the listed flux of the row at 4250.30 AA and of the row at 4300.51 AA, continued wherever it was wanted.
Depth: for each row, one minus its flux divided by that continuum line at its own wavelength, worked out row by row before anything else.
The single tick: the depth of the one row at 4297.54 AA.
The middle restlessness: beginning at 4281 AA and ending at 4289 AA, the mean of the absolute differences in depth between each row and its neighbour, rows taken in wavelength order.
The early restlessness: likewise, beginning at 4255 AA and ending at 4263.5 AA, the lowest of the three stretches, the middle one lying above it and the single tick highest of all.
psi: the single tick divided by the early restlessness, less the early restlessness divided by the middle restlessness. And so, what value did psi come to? -3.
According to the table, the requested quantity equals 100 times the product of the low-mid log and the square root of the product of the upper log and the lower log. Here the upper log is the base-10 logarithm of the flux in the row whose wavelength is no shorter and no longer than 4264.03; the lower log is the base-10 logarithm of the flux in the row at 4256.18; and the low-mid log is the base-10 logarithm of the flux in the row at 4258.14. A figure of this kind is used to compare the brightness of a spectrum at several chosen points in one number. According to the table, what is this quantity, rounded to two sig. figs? 56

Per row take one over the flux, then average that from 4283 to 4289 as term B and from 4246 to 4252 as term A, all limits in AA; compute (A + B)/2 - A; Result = 0.016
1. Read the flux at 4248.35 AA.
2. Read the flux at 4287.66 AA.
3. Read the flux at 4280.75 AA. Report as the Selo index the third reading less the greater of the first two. -1.0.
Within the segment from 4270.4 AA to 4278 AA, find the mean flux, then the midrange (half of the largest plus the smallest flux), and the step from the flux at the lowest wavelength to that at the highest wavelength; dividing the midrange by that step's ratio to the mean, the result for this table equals 203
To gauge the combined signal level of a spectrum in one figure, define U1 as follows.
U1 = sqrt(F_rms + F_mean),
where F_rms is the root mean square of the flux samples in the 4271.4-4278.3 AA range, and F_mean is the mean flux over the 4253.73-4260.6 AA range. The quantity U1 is 3.32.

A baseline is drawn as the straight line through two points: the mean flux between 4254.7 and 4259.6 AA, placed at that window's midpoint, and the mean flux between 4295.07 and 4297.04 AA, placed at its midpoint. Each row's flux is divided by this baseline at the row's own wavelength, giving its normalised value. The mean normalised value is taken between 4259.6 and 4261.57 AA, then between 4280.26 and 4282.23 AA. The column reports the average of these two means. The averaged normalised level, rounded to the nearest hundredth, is 0.97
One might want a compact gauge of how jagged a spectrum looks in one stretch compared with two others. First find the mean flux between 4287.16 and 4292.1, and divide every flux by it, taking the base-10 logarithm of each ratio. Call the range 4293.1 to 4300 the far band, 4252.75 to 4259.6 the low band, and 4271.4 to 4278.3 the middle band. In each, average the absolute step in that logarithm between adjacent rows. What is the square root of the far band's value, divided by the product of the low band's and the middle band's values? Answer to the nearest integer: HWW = 80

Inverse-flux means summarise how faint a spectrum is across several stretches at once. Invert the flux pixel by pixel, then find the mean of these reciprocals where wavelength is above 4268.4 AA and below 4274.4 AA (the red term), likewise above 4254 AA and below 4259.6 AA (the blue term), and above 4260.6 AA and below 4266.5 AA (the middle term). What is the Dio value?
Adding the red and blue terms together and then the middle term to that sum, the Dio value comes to 0.546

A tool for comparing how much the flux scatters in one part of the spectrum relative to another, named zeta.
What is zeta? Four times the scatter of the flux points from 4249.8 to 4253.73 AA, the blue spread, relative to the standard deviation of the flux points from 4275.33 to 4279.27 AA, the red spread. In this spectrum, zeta 4.9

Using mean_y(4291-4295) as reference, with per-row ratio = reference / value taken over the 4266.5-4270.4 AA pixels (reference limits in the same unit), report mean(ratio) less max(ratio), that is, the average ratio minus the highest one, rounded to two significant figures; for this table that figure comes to -0.16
